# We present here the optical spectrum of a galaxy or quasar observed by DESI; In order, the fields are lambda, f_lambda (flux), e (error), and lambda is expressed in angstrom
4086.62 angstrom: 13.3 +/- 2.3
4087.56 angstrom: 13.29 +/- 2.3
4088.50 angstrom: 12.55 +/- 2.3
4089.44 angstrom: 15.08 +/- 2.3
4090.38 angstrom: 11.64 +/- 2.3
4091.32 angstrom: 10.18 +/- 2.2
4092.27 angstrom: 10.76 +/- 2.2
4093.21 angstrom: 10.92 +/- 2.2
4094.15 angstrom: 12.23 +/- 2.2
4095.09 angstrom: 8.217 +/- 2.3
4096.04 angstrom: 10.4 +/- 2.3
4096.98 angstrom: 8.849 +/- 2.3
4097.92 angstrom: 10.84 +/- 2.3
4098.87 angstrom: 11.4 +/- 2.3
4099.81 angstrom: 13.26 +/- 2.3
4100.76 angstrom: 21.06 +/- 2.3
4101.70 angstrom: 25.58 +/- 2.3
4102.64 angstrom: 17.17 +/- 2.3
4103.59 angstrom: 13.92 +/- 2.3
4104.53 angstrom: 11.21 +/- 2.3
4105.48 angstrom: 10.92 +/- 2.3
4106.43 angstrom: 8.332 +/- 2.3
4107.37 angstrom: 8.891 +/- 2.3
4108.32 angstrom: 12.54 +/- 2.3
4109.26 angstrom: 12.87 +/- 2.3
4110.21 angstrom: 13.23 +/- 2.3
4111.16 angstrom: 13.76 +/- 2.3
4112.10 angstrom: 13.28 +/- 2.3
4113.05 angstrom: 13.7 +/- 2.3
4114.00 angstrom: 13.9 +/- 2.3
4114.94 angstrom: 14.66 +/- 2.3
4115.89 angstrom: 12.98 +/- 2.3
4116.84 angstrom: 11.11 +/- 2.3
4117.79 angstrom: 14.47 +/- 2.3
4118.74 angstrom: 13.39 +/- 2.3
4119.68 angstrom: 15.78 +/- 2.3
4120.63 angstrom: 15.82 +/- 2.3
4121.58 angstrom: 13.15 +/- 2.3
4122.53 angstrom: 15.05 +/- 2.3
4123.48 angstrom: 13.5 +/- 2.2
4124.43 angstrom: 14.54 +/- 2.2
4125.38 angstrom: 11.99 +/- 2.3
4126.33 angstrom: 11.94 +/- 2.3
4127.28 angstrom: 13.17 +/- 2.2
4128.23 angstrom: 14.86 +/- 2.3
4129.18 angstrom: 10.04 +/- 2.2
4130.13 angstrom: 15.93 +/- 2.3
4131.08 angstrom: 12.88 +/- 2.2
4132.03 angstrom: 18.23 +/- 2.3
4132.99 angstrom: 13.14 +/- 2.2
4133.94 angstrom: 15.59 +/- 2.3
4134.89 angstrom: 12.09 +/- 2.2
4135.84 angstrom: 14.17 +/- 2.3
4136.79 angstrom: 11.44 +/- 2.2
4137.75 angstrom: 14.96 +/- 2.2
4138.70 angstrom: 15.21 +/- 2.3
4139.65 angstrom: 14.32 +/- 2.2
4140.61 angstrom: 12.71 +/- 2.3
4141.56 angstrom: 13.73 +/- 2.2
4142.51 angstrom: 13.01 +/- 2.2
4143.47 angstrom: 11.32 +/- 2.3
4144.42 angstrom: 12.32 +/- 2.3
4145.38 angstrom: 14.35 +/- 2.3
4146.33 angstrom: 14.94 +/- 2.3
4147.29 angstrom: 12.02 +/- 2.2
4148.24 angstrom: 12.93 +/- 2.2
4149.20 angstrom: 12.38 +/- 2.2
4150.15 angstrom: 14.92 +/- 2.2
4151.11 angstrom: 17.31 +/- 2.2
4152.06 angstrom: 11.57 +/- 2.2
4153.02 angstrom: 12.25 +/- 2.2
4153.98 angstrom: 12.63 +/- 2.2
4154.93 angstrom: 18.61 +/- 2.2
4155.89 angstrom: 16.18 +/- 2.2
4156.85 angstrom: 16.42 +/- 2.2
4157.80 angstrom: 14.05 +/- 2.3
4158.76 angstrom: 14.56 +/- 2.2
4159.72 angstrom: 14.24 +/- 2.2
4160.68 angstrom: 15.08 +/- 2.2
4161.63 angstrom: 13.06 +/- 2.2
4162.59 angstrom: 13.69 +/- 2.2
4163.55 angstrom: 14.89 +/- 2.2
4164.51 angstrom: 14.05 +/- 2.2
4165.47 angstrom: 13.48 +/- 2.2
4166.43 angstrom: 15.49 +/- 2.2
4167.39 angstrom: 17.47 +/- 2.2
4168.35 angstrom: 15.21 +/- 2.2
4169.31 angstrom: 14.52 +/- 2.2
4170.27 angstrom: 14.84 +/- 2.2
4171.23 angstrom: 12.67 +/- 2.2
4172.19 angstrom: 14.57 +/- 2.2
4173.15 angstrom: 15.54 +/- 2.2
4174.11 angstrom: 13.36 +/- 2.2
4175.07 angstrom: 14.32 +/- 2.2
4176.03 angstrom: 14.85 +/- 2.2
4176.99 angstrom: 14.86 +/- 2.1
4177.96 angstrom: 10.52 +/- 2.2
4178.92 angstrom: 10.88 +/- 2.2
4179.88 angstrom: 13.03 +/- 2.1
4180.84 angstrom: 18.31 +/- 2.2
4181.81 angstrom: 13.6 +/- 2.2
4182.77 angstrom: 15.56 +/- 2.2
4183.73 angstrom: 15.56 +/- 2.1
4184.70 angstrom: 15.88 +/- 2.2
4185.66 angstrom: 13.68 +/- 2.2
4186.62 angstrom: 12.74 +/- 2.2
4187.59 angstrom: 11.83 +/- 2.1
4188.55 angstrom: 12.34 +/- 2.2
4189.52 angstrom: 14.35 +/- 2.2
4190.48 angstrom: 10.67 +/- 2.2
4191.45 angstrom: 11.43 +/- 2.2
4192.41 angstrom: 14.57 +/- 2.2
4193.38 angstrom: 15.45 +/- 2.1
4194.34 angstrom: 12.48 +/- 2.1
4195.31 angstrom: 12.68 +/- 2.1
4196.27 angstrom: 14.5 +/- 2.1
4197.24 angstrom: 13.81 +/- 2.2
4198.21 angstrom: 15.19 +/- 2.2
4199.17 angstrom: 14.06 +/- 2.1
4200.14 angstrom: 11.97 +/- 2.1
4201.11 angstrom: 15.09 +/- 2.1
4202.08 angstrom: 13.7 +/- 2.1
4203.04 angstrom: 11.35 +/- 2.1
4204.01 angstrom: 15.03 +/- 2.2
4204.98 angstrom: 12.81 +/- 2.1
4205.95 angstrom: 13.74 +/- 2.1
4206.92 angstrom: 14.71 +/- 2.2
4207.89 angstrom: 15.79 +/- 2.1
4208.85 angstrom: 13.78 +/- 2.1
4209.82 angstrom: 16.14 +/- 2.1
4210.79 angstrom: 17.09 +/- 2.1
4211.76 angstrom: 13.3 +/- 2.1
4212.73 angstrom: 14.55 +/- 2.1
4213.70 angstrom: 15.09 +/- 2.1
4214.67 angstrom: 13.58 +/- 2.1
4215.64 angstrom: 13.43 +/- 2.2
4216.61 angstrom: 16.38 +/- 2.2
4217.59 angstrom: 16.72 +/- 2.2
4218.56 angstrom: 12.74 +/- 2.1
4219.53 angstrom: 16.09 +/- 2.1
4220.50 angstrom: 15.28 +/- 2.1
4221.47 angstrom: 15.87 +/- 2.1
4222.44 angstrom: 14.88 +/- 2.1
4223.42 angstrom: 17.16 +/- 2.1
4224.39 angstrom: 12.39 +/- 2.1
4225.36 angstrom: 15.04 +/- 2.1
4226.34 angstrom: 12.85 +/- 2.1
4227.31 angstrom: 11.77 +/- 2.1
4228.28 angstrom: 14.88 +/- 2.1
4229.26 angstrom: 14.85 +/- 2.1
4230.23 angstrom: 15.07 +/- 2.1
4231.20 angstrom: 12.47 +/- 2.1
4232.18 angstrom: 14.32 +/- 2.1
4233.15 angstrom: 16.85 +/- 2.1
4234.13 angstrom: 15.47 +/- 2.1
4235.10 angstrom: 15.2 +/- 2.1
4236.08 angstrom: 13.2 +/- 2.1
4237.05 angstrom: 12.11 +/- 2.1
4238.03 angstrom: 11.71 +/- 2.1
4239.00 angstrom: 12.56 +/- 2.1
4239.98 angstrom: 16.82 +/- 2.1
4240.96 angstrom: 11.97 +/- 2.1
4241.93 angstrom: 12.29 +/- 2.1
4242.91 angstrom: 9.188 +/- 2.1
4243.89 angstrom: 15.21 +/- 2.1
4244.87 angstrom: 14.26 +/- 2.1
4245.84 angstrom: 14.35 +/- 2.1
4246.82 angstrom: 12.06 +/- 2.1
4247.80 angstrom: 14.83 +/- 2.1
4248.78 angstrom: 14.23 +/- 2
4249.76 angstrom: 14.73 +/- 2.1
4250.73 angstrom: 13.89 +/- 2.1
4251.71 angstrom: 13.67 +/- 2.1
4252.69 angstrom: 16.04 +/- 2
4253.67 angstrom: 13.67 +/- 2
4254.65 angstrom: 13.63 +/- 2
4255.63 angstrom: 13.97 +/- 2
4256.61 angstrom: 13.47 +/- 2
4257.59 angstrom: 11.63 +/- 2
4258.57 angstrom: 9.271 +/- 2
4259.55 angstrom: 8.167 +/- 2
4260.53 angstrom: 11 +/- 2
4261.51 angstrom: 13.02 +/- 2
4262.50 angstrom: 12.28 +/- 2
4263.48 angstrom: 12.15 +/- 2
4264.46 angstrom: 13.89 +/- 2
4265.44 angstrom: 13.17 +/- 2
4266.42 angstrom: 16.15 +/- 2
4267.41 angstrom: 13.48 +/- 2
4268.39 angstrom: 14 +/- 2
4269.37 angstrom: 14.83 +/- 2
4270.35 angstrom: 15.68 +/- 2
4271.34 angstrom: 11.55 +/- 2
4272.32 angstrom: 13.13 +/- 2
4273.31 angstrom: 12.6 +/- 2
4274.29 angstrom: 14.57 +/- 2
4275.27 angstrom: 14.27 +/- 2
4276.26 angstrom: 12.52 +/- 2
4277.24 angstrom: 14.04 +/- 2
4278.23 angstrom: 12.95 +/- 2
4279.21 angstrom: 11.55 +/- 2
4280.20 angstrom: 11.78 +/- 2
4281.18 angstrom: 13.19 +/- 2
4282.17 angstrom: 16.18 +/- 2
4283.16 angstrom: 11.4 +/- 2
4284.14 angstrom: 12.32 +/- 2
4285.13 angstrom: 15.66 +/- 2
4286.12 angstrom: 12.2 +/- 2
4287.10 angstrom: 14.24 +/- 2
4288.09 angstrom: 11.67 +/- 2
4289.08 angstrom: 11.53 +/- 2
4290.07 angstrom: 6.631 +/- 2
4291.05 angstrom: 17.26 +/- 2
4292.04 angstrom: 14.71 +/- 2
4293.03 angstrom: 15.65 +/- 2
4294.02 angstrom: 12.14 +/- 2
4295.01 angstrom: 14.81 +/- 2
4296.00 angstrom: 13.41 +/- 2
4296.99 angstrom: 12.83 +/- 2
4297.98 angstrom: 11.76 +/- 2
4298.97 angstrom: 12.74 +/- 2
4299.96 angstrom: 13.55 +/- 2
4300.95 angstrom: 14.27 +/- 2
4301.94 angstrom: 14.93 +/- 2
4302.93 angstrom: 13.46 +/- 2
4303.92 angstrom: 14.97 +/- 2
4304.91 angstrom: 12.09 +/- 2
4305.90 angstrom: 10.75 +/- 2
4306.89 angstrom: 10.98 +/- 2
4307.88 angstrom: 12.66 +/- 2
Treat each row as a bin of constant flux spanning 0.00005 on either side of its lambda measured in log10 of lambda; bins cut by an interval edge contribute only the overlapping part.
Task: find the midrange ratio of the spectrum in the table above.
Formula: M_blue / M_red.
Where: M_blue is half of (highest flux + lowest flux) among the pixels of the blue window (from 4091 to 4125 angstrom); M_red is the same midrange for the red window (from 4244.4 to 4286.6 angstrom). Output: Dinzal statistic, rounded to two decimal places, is 1.39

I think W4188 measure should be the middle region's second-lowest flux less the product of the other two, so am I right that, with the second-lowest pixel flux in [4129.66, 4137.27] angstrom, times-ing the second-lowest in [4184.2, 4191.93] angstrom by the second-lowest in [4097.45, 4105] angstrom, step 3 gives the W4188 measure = -116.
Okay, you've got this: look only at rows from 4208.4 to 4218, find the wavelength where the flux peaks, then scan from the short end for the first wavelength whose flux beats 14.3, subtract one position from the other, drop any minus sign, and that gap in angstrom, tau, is 1.0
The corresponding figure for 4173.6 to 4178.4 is 1.9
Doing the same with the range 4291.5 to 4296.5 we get 1.0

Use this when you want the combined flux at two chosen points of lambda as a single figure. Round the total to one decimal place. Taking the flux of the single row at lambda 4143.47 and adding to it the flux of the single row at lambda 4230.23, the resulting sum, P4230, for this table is 26.4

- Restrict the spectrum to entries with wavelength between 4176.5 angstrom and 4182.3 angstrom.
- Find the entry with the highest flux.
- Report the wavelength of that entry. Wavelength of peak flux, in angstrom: 4180.84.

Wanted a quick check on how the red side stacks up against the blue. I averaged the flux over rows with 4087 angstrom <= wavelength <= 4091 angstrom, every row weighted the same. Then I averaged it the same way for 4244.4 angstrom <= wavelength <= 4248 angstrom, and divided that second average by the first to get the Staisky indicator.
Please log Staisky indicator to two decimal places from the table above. 1.06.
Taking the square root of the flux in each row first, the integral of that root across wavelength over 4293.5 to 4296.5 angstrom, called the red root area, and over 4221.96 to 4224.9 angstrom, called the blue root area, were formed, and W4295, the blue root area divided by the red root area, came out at 1.03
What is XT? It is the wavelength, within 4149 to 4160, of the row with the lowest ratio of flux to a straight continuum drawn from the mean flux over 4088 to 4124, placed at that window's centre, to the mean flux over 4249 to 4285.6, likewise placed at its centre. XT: 4152.06 angstrom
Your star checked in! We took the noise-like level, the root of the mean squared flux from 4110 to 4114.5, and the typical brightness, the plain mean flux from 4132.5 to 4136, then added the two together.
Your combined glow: 27.3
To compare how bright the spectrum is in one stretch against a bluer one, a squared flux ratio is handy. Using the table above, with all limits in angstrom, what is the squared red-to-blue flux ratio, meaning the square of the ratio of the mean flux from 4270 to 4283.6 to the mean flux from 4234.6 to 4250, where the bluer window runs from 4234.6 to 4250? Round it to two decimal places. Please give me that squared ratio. 0.97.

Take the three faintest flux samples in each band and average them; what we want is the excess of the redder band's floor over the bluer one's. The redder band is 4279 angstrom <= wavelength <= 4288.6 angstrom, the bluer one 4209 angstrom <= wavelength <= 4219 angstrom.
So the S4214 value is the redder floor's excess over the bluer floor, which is -2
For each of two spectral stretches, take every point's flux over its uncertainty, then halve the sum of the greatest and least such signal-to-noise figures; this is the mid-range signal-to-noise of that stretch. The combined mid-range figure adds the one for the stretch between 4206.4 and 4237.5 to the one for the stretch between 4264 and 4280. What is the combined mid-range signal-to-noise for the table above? 13.8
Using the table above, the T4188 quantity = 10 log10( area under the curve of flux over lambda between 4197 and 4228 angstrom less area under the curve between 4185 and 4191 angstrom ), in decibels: 25.7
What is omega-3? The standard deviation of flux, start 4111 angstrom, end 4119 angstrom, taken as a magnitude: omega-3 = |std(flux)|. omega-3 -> 1.0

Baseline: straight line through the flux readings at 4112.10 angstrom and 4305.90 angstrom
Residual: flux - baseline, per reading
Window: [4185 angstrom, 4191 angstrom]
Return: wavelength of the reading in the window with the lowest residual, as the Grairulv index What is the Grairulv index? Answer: 4190.48 angstrom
